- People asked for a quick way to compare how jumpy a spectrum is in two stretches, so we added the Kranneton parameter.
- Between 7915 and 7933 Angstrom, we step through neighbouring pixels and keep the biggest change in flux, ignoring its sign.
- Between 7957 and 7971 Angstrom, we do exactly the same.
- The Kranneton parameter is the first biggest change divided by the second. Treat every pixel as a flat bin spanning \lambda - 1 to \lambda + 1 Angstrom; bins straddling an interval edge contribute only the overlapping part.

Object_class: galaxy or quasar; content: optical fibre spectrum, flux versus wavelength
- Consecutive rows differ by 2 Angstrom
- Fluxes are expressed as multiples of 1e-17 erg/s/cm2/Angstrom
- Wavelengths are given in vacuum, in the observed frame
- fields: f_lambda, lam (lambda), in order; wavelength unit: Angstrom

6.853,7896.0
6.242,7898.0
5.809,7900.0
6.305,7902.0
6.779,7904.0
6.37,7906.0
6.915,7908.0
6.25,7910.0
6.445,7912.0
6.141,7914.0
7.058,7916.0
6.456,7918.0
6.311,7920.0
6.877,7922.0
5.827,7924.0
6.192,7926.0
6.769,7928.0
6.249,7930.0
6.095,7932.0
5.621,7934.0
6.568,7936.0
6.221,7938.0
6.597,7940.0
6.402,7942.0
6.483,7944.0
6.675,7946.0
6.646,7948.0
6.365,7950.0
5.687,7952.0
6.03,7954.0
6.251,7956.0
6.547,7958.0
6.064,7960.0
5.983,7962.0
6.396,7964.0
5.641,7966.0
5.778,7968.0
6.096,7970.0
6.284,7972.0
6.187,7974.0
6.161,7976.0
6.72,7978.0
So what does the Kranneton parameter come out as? 1.39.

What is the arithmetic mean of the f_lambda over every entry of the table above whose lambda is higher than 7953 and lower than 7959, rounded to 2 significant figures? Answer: 6.3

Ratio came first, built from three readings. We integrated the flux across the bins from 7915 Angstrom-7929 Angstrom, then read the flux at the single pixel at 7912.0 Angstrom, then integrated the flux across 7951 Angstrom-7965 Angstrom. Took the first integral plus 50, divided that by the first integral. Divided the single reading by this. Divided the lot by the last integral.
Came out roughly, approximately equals 0.048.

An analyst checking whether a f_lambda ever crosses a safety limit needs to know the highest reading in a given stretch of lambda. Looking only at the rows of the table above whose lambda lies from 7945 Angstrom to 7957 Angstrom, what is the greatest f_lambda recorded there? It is 6.675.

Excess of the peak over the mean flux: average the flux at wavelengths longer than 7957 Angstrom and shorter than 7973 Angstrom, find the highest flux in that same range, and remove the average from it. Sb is 0.45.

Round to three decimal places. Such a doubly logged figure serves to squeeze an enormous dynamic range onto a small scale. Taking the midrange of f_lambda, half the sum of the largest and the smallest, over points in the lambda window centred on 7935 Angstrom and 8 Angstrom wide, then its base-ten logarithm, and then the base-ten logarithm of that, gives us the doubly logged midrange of -0.105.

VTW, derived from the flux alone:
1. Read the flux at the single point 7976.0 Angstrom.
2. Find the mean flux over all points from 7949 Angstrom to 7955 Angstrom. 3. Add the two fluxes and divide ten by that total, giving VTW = 0.820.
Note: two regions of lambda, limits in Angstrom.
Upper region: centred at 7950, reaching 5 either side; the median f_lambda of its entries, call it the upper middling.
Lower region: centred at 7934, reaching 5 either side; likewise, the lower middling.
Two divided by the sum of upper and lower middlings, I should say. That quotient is 0.159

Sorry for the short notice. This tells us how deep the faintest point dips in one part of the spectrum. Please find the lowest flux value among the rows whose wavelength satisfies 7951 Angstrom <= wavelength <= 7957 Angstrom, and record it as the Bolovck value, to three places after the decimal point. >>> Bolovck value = 5.687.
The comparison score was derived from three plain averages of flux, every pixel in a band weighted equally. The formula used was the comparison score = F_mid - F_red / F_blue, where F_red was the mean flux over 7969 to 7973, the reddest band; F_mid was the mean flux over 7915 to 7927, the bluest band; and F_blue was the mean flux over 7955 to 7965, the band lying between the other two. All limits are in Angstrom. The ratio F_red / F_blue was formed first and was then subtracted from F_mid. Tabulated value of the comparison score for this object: 5.46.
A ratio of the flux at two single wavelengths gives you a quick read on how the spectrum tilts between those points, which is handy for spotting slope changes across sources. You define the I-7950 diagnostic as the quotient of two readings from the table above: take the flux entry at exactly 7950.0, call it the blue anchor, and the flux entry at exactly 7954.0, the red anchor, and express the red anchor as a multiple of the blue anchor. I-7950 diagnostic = 0.947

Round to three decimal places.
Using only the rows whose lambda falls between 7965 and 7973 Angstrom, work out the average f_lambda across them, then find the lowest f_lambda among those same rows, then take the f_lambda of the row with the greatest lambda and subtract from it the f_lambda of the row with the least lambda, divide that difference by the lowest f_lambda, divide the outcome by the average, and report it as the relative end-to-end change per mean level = 0.019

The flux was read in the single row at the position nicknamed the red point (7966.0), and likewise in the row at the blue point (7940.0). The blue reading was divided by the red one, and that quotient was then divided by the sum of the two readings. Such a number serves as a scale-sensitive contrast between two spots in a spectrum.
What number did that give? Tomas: 0.0956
